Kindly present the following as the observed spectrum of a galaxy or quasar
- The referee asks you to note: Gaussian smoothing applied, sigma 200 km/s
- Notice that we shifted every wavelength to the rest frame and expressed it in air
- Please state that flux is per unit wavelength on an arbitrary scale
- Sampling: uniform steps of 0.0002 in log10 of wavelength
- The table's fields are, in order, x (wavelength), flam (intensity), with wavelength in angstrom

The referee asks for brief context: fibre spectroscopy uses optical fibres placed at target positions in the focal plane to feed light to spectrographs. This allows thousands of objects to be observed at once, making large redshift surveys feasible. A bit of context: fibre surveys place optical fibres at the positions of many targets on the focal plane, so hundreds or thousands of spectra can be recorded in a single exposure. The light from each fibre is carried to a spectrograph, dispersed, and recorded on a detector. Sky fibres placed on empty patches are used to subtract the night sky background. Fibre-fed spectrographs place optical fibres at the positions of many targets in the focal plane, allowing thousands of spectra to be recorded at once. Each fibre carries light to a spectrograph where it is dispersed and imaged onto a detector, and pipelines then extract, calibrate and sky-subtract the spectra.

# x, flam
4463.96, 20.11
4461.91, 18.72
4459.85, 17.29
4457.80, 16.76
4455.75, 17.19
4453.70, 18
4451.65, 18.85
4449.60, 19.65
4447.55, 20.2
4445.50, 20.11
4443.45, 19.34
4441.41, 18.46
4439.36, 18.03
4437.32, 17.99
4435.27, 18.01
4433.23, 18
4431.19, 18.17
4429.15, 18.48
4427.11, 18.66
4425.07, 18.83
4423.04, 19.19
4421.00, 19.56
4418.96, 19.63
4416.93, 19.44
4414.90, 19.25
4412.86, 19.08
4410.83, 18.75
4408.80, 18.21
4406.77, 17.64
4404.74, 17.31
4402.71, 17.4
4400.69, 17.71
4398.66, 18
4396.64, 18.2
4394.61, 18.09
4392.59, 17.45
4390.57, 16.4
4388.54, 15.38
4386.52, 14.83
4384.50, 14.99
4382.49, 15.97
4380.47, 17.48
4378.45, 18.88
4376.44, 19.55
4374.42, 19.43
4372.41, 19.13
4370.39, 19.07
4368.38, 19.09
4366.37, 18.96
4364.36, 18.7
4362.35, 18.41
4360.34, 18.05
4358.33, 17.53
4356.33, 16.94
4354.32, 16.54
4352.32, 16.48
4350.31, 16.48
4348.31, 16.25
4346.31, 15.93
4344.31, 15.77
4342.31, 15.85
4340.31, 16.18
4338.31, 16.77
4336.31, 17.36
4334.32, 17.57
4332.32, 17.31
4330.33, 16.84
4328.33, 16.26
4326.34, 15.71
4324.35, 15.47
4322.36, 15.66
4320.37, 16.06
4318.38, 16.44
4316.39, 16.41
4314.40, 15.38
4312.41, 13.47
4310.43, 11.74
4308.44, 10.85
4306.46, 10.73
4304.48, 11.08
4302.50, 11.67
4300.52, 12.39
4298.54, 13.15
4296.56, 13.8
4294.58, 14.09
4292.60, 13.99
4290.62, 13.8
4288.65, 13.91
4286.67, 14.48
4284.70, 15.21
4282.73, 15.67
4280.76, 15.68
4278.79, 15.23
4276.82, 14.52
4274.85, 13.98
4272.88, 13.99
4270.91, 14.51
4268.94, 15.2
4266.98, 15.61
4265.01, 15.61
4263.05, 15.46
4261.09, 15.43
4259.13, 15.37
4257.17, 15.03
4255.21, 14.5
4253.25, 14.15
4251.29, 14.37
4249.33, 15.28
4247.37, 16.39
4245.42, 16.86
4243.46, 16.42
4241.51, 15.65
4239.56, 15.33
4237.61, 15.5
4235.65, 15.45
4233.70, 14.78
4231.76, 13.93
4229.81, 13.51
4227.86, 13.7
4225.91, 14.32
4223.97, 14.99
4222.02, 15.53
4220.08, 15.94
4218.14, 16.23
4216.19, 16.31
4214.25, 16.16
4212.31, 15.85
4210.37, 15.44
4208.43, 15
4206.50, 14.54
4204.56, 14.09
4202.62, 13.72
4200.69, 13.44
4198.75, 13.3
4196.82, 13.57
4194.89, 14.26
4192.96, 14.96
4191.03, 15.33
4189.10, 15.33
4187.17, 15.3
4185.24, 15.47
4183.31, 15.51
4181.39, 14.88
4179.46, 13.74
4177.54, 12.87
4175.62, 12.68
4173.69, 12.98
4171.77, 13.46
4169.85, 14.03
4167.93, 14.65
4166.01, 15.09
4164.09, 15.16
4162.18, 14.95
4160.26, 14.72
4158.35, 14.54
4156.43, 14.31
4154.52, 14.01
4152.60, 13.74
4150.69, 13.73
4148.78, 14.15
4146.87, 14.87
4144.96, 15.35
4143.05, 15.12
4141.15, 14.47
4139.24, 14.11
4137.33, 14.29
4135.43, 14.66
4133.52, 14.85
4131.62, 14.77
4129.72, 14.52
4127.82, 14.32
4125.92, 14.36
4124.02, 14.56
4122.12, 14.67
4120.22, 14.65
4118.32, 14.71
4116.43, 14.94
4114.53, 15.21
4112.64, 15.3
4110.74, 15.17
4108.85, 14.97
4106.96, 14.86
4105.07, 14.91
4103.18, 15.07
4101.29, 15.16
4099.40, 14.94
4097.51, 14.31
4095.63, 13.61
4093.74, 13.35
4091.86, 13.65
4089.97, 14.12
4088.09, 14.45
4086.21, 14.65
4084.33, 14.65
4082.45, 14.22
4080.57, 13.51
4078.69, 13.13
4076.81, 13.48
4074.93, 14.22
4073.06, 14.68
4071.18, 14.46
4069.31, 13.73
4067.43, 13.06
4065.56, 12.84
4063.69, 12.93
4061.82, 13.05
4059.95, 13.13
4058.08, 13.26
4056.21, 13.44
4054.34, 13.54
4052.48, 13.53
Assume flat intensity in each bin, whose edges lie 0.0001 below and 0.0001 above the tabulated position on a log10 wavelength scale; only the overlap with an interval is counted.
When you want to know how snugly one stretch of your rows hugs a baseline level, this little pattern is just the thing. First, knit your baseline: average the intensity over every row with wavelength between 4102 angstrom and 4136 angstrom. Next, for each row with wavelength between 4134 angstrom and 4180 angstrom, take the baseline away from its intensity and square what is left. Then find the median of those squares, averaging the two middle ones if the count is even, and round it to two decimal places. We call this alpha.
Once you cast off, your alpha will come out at 0.28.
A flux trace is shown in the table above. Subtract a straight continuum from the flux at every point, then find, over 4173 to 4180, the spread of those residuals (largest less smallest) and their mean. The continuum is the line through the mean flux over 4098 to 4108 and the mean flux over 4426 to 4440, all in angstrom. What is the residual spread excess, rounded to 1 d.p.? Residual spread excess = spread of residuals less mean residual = 3.7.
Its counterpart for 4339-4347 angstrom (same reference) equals 1.8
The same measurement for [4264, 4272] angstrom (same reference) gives 2.5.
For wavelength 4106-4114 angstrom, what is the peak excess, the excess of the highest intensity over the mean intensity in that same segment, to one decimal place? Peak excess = 0.2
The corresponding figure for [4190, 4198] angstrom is 0.8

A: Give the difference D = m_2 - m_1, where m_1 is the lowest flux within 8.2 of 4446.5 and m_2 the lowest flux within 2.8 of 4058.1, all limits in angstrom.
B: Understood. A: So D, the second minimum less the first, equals -4.9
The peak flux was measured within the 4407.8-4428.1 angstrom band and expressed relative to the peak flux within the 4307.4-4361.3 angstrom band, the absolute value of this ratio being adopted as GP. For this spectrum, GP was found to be 1.09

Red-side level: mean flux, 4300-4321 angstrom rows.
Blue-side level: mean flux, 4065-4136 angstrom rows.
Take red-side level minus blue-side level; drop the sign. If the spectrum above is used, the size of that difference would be 1.1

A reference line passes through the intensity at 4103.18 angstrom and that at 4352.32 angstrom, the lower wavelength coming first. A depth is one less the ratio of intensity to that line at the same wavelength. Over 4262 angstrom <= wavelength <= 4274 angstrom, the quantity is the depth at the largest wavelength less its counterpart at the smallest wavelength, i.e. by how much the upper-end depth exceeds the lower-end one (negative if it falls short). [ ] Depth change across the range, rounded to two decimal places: 0.10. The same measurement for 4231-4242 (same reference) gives -0.11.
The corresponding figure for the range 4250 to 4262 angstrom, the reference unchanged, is -0.06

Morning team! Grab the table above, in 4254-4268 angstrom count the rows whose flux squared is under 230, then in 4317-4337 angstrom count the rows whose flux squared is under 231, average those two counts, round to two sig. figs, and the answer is 1.0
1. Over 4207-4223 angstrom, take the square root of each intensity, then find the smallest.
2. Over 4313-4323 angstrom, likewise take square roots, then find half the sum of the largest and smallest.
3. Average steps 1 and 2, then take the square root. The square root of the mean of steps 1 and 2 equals 1.98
